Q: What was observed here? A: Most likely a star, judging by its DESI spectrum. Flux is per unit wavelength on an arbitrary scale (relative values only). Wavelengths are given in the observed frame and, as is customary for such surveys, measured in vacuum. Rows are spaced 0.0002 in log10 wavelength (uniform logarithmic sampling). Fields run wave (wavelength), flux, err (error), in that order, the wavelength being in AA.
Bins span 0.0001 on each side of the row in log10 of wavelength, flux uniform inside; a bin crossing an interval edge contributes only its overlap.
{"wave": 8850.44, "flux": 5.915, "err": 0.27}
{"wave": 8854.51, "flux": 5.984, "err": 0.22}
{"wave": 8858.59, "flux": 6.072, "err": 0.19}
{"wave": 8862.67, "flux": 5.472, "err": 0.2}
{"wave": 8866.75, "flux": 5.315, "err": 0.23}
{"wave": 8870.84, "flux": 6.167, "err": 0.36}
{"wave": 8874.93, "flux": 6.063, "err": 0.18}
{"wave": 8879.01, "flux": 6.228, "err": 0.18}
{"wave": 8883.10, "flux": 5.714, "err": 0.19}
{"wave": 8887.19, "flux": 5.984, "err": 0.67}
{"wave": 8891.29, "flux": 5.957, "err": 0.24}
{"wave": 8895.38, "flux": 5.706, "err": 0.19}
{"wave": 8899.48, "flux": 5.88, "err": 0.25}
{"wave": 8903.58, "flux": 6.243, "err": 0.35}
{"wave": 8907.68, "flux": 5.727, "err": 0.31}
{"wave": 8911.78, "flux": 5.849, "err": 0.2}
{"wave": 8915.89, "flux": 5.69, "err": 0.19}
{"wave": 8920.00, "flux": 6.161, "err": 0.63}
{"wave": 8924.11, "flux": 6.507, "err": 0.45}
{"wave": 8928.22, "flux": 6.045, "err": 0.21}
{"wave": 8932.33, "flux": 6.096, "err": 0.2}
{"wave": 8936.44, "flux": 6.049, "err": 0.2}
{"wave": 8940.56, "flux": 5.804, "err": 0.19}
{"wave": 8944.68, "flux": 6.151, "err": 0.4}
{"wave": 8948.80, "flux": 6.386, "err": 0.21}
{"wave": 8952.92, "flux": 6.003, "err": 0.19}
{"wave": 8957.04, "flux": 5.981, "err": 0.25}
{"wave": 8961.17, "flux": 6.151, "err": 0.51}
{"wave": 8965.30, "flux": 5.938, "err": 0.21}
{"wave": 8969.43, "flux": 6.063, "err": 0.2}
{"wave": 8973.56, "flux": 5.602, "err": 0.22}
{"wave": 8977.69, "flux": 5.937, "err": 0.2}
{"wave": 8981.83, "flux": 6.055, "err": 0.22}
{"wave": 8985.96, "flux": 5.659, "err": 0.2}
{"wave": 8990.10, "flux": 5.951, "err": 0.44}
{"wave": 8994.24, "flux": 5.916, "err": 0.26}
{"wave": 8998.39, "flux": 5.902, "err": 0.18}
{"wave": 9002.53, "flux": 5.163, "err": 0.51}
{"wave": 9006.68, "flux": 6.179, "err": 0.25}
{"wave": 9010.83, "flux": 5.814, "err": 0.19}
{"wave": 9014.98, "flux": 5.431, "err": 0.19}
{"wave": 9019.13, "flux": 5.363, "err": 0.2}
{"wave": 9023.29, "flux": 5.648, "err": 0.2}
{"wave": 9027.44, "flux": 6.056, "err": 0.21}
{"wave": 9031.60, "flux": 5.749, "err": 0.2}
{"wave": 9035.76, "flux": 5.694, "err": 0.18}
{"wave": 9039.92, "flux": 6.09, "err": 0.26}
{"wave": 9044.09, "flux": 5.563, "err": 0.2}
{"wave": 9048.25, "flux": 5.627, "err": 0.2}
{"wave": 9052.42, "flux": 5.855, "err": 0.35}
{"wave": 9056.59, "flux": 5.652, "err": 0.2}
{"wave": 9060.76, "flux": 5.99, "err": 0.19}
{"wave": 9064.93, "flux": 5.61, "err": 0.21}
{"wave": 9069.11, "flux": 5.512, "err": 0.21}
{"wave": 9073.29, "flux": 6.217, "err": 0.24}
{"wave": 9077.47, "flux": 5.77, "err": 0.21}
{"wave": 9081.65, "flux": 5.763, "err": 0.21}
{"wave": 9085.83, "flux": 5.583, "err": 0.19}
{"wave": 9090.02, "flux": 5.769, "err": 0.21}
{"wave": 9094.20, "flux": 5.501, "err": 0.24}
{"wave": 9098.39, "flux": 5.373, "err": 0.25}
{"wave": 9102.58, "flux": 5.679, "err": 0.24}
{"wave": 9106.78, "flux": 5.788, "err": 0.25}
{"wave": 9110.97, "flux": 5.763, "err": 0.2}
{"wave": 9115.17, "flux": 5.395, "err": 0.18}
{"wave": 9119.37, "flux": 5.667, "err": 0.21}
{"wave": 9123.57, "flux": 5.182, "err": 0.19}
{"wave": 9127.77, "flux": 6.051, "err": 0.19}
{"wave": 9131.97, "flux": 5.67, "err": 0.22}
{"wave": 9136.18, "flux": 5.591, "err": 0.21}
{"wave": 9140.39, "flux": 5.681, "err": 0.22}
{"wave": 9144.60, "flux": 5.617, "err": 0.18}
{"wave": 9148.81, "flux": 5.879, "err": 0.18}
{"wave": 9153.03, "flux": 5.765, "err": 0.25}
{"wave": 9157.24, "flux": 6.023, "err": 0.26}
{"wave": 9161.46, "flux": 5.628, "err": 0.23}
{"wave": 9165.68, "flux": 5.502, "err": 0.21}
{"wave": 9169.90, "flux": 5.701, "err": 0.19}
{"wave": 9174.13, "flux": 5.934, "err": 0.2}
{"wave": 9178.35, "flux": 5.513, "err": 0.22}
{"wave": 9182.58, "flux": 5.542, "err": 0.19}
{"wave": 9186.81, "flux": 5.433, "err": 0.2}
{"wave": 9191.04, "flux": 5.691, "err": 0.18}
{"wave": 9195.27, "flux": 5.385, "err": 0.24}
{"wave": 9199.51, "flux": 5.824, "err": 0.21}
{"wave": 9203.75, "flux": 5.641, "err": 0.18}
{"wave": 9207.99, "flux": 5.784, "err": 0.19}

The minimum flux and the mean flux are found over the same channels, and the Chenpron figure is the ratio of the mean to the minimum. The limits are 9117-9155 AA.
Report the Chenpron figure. 1.10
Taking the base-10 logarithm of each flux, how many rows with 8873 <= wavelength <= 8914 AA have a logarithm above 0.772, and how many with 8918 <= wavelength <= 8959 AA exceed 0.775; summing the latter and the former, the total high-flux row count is 14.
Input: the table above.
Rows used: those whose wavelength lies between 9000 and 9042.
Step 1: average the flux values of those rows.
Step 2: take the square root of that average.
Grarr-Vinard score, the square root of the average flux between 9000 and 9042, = 2.39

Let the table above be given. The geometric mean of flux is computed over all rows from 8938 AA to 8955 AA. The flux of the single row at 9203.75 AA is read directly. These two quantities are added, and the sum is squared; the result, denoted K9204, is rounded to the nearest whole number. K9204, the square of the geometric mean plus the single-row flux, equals 137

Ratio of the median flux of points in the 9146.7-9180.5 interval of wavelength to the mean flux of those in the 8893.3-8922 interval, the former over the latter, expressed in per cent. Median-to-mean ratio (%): 97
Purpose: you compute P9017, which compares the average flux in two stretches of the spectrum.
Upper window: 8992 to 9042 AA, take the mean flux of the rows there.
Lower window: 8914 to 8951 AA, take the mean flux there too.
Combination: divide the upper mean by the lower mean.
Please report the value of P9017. 0.943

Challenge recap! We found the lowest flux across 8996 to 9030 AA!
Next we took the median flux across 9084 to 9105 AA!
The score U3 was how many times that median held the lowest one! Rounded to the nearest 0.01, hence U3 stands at 1.08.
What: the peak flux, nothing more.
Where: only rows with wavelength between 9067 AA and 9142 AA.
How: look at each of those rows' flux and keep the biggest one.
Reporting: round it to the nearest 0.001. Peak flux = 6.217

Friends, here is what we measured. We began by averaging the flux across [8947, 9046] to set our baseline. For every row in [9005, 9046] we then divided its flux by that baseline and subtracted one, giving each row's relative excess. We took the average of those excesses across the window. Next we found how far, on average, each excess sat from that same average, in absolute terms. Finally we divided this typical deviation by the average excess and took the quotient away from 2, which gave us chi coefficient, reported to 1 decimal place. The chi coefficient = 4.5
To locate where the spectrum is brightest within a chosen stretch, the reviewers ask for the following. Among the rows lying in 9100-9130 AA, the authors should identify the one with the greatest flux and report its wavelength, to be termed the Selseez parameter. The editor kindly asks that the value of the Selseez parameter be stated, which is 9127.77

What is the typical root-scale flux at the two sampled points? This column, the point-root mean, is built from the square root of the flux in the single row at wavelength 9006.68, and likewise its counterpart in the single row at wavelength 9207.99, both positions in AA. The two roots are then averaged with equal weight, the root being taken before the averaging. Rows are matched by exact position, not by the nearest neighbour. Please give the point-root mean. 2.45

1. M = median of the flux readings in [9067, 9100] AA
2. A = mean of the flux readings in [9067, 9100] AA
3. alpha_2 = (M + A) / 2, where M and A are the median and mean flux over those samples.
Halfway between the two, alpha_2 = 5.68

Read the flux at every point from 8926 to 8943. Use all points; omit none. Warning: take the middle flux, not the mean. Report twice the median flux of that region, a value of 12.1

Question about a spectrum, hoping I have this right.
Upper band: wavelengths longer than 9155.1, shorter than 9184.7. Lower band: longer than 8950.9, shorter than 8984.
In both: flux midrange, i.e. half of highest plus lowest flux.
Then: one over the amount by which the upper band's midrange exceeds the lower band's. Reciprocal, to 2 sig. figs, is -8.8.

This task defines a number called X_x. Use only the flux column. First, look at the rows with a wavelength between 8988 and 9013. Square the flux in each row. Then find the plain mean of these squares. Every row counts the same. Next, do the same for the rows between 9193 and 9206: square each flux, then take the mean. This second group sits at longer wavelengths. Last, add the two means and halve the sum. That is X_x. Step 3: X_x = 32.8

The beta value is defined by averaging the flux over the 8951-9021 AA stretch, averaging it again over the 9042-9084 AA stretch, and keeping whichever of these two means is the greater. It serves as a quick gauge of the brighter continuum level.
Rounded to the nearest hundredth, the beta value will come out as 5.83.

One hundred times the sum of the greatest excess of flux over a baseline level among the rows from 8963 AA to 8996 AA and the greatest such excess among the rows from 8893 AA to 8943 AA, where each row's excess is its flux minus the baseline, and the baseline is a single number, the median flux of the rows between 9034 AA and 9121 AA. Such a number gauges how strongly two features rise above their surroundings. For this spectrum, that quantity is 121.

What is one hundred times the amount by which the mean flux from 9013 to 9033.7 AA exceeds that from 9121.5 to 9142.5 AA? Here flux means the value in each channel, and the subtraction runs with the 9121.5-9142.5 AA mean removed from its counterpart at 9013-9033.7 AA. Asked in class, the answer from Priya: 1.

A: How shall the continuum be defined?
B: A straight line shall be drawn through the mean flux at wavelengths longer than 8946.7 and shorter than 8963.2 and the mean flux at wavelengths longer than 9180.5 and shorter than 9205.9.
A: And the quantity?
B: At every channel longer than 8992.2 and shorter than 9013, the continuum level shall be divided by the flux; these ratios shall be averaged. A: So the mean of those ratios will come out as 1.04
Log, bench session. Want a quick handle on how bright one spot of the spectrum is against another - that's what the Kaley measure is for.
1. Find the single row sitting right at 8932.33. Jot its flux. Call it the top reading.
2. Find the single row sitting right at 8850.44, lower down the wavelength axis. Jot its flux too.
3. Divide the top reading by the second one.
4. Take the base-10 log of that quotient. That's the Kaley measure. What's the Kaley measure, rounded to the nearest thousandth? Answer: 0.013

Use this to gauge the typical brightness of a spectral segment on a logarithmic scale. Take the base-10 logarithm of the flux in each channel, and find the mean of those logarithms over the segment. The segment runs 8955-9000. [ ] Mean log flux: 0.772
